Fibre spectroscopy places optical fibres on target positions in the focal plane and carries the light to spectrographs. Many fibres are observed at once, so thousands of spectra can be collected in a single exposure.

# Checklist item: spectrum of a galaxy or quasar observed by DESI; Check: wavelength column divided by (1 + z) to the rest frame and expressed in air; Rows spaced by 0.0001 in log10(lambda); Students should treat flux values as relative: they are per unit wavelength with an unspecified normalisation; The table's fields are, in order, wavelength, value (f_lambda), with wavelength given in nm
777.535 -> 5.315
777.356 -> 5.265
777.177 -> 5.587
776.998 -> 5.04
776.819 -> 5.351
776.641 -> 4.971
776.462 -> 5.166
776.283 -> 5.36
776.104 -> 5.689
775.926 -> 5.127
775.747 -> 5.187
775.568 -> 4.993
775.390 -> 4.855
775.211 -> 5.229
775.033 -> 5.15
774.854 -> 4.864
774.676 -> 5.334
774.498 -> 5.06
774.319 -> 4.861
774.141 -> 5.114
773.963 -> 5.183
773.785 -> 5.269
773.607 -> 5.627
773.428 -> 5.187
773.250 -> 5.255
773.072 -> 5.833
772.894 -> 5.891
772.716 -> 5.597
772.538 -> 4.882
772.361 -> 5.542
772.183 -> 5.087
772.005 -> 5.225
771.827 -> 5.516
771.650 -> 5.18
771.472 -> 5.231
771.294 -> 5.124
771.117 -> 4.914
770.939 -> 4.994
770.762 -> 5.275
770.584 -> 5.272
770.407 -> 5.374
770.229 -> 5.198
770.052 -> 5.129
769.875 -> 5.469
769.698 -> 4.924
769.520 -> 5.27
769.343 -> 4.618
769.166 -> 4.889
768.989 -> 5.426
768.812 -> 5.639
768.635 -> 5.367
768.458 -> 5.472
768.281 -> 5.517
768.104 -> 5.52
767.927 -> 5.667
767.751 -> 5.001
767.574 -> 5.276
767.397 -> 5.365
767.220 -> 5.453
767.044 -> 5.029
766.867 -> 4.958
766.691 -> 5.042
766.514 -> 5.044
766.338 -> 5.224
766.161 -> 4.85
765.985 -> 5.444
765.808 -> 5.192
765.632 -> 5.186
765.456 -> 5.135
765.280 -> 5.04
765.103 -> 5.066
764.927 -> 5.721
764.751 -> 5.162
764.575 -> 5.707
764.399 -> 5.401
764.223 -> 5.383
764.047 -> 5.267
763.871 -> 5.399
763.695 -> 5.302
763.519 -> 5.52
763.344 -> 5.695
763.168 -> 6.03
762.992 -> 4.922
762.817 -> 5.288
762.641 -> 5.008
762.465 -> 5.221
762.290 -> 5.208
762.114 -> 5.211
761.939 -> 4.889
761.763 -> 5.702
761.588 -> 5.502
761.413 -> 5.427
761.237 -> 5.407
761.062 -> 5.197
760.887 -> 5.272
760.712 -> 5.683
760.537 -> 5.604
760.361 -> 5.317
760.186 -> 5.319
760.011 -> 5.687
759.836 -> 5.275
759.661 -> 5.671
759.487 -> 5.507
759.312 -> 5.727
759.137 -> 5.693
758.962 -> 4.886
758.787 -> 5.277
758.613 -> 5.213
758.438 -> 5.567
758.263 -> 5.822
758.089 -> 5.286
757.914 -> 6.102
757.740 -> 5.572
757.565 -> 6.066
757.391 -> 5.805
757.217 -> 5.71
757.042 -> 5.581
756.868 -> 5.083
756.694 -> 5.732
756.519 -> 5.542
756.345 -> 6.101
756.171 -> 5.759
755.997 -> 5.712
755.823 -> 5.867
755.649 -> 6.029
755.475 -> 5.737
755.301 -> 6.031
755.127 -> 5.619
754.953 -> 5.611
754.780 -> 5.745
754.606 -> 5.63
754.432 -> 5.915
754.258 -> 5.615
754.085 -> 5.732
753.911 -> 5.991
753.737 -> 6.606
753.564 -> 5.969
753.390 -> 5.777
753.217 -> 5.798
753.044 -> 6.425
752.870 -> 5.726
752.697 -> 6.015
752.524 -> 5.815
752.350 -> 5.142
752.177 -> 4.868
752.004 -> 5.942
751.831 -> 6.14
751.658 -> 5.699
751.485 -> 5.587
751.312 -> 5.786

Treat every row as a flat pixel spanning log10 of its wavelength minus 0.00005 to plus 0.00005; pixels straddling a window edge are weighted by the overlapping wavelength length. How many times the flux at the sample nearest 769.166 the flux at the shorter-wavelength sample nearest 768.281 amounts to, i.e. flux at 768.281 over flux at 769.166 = 1.13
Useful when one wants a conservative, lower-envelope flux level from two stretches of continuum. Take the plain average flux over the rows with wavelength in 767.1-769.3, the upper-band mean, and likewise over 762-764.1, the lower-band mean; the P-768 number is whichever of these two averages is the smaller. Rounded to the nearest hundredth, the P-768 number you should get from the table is 5.34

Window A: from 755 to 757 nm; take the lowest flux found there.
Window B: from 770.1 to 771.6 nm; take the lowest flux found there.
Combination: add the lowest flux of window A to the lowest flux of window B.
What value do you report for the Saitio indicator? 10.00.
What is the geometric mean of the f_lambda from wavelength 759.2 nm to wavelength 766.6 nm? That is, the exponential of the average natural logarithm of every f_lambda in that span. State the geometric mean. 5.35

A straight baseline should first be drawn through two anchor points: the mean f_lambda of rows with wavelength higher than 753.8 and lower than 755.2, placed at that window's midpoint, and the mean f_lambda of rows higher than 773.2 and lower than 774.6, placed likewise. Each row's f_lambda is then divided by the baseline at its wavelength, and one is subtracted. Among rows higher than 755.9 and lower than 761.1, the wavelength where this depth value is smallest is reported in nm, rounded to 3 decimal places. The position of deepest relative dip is 758.962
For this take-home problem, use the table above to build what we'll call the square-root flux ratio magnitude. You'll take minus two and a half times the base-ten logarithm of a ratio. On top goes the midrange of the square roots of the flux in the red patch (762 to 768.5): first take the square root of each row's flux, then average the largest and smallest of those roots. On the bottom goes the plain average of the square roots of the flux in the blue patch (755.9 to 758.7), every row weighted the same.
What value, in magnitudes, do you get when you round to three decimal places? 0.023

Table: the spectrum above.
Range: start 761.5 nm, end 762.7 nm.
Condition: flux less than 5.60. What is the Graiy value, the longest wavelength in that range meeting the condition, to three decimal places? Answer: 762.641 nm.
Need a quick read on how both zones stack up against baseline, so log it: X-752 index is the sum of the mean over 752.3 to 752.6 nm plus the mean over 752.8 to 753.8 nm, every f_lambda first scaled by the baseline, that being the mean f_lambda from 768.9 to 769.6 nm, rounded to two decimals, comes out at 2.28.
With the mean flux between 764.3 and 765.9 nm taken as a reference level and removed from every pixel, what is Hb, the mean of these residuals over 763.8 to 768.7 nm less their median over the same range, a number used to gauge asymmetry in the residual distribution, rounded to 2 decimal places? 0.01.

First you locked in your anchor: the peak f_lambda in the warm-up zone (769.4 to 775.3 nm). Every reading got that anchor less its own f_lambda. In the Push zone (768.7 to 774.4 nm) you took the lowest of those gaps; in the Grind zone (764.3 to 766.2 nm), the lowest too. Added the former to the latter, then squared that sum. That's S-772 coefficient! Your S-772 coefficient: 0.03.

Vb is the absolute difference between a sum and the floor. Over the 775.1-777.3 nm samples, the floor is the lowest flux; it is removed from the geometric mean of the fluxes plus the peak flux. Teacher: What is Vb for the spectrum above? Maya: 6.04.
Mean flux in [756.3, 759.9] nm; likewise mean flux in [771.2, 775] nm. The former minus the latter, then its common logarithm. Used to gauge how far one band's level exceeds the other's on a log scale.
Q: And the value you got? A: -0.52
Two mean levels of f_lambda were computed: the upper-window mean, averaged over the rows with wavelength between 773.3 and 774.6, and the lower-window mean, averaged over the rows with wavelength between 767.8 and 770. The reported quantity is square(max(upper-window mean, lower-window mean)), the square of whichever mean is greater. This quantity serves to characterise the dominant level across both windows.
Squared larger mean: 28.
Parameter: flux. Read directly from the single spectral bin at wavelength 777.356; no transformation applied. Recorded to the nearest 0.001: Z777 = 5.265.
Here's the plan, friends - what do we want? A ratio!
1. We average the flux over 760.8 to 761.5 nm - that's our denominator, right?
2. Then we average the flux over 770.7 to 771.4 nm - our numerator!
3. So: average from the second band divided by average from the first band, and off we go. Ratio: 0.95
